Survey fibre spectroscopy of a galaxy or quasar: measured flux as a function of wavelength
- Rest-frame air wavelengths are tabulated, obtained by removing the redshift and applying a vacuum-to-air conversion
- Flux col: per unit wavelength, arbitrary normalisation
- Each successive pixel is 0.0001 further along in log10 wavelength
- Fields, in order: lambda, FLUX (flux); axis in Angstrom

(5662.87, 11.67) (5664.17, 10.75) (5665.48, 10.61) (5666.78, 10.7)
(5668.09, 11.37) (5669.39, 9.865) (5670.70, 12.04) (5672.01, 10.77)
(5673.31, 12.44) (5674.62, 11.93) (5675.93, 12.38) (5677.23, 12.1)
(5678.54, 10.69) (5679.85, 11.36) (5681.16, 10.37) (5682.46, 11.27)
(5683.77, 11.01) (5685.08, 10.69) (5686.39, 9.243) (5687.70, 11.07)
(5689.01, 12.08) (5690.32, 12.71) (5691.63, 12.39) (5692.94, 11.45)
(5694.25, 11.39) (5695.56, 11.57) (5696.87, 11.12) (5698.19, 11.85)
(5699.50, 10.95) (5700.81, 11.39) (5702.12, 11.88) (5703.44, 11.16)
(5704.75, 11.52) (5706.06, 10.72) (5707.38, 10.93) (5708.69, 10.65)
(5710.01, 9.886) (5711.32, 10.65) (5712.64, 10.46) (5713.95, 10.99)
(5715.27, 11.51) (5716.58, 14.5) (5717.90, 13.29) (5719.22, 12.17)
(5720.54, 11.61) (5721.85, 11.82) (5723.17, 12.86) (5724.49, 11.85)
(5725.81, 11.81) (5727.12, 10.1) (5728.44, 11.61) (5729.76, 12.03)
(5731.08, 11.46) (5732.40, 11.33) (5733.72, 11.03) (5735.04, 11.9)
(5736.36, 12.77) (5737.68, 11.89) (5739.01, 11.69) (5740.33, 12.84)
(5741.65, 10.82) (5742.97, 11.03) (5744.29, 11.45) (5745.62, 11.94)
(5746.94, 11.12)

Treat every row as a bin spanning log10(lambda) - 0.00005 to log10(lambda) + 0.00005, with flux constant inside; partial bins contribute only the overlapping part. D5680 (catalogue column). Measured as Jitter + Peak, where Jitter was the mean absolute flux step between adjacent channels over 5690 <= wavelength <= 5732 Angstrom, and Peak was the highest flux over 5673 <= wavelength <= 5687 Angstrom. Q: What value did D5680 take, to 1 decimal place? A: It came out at 13.2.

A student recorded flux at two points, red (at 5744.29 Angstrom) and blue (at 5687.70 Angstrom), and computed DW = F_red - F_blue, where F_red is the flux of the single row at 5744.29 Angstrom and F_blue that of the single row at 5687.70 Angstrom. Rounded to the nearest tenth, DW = 0.4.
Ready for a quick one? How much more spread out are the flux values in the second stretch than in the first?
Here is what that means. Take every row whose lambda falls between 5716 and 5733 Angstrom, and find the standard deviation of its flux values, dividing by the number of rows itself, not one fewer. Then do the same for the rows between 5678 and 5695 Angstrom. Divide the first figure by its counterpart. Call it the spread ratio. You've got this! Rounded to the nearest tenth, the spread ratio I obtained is 1.2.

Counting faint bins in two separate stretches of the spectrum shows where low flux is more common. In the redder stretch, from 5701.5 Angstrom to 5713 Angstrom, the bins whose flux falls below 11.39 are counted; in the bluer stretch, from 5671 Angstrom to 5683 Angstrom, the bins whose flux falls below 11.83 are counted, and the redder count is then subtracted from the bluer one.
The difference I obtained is -2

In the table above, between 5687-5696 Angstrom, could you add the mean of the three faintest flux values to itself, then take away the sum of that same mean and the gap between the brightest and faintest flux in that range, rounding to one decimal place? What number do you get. 9.7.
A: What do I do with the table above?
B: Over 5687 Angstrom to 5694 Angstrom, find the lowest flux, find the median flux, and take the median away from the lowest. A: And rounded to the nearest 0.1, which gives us -1.0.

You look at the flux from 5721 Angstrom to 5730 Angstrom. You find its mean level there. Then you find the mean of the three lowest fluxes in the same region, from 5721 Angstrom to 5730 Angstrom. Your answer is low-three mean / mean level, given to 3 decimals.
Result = 0.953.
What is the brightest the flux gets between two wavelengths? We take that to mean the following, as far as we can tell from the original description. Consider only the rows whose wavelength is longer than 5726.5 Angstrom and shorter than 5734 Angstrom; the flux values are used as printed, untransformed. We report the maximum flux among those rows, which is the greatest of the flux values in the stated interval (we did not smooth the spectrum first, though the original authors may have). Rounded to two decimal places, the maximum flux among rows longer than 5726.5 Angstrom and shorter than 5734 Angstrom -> 12.03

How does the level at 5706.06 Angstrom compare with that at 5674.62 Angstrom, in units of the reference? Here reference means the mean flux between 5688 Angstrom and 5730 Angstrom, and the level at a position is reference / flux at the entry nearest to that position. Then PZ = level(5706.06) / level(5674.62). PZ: 1.11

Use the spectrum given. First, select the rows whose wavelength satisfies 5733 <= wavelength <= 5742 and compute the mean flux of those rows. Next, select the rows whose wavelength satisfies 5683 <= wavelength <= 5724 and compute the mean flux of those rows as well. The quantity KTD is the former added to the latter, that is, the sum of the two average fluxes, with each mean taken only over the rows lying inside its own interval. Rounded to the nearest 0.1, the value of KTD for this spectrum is 23.3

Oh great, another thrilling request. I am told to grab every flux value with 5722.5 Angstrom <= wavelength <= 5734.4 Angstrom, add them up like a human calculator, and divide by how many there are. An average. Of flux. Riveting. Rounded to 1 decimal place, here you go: 11.6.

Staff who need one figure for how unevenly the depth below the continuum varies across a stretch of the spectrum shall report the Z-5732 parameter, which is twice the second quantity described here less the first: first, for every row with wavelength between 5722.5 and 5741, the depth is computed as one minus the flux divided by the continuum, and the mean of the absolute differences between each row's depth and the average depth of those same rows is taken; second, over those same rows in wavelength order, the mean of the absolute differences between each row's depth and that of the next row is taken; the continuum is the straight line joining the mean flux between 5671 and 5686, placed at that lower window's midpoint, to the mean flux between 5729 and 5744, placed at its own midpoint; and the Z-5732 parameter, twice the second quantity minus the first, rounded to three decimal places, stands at 0.084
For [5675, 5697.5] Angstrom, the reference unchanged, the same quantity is 0.074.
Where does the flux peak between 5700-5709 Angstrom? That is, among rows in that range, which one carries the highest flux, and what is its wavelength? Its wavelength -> 5702.12 Angstrom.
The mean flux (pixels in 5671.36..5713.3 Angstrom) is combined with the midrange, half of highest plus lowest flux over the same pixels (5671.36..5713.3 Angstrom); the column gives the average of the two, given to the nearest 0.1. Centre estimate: 11.1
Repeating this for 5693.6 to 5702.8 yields 11.4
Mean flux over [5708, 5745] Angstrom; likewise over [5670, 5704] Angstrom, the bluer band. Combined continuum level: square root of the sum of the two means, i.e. 4.80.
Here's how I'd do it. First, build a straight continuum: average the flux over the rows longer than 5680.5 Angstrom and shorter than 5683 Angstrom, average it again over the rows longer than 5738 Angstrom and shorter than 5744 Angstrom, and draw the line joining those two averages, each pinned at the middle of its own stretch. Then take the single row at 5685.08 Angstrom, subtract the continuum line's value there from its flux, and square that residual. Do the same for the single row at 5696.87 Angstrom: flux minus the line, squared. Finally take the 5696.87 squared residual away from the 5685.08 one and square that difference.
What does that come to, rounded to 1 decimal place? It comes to 0.0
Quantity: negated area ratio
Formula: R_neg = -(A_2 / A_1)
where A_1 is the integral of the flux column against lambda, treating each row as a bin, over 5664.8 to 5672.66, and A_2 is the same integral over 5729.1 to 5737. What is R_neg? -1.09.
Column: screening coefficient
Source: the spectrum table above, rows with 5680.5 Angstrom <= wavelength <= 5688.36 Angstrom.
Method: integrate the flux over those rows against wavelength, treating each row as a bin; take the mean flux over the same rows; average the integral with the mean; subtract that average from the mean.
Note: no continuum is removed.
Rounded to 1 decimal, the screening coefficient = -36.4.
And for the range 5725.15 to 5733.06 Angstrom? -39.4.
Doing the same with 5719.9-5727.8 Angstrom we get -40.3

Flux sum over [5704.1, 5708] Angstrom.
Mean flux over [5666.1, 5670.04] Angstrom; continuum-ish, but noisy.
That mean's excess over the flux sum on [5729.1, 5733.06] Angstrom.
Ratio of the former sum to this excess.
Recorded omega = -1.37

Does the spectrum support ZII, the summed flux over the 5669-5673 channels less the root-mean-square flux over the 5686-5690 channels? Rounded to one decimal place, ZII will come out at 21.8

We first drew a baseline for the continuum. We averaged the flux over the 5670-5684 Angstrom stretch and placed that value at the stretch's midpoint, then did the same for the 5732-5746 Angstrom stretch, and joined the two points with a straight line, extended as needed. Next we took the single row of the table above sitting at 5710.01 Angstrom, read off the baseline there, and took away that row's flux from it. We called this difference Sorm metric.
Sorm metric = 1.7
